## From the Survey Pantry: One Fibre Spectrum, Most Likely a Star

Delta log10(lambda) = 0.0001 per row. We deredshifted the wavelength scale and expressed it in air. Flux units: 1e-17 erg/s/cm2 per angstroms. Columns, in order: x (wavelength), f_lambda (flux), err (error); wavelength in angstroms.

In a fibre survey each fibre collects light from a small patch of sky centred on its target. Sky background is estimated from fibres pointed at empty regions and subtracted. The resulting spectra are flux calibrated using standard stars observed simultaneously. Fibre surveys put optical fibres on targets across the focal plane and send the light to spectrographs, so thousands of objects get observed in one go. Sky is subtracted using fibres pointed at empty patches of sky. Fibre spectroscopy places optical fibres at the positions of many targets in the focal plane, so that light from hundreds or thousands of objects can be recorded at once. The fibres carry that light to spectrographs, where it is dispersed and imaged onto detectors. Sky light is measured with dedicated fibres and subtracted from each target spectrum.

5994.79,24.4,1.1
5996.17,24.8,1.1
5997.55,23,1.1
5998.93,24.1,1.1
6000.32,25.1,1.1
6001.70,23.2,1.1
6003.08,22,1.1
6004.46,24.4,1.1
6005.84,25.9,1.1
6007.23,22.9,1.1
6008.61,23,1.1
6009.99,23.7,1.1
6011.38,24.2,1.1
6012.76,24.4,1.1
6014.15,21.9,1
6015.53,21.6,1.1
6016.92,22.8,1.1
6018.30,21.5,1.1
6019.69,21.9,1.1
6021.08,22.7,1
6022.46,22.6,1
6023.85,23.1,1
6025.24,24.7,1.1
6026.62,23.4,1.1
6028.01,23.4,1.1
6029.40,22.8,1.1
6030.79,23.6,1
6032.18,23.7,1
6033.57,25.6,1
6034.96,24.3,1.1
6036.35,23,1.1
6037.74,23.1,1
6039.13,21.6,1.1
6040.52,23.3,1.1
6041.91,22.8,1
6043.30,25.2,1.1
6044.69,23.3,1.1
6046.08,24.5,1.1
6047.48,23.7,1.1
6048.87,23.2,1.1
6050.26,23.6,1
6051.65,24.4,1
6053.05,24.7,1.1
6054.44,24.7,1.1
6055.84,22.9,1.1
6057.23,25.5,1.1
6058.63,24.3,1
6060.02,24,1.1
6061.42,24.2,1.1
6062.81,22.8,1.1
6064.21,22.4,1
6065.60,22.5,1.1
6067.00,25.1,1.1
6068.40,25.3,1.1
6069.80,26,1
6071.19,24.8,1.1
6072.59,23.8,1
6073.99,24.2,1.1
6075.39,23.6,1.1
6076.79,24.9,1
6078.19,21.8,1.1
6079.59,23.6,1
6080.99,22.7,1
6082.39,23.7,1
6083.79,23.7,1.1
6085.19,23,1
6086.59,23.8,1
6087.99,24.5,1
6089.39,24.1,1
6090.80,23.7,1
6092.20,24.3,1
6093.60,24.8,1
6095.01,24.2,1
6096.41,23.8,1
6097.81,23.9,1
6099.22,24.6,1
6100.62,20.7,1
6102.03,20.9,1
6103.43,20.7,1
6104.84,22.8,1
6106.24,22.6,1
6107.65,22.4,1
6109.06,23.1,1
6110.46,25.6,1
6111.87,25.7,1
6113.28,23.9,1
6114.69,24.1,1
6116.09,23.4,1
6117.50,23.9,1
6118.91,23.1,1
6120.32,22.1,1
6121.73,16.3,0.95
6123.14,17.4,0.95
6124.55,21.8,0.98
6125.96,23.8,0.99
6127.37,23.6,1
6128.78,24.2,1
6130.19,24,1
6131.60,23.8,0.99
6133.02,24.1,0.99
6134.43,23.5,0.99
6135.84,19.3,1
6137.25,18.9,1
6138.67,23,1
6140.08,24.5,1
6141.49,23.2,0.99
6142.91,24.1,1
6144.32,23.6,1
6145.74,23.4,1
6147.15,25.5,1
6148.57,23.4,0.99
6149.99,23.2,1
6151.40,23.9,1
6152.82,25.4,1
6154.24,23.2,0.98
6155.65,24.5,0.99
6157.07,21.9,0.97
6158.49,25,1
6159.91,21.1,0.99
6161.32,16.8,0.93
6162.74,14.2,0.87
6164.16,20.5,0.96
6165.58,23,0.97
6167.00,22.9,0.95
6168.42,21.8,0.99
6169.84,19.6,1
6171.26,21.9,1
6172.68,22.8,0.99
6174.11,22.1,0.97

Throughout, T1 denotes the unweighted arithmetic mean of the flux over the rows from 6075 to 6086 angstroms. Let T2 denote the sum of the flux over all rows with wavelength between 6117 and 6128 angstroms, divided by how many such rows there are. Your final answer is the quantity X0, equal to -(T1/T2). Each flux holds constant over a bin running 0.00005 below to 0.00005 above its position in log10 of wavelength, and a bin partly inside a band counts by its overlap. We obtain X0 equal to -1.09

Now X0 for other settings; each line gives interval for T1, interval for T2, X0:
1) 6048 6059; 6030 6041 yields -1.03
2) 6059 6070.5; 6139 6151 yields -1.01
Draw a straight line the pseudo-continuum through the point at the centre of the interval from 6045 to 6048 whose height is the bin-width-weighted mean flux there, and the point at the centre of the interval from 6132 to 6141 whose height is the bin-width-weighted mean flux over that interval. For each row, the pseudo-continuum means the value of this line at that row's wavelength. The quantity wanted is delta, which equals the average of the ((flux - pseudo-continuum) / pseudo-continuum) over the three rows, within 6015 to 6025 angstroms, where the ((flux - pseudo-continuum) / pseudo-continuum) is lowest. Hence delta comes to -0.12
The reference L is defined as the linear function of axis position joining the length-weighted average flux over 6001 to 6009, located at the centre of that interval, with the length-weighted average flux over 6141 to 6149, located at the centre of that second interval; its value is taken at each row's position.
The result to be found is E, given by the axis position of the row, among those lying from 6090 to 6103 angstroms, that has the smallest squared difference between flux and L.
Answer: 6096.41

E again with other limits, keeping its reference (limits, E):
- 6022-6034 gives 6032.18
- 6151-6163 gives 6151.40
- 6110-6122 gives 6117.50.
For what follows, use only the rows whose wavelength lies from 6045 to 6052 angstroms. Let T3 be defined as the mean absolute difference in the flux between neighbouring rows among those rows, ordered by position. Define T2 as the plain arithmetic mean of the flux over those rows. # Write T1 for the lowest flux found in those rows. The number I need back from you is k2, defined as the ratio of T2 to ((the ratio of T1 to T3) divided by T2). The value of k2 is 15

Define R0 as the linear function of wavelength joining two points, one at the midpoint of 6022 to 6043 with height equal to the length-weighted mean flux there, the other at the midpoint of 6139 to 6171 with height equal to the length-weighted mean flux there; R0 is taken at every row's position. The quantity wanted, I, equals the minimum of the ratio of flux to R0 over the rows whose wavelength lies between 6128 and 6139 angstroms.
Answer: 0.84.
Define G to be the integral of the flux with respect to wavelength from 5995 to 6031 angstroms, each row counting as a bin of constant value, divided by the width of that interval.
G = 23.3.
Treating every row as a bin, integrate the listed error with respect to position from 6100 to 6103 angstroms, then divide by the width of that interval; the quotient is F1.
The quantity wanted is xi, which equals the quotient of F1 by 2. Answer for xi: 0.500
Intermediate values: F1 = 1.00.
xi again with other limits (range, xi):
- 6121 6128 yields 0.487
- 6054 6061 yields 0.540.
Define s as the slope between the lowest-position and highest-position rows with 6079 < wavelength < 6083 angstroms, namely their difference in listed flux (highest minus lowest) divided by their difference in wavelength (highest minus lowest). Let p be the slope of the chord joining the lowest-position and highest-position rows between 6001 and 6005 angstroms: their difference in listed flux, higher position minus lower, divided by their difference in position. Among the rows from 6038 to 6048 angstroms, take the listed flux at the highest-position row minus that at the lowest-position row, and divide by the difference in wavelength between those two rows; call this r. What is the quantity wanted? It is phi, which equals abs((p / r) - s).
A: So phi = 1.7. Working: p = 0.43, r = 0.25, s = 0.0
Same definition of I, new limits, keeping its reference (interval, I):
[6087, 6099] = 1.03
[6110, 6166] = 0.63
